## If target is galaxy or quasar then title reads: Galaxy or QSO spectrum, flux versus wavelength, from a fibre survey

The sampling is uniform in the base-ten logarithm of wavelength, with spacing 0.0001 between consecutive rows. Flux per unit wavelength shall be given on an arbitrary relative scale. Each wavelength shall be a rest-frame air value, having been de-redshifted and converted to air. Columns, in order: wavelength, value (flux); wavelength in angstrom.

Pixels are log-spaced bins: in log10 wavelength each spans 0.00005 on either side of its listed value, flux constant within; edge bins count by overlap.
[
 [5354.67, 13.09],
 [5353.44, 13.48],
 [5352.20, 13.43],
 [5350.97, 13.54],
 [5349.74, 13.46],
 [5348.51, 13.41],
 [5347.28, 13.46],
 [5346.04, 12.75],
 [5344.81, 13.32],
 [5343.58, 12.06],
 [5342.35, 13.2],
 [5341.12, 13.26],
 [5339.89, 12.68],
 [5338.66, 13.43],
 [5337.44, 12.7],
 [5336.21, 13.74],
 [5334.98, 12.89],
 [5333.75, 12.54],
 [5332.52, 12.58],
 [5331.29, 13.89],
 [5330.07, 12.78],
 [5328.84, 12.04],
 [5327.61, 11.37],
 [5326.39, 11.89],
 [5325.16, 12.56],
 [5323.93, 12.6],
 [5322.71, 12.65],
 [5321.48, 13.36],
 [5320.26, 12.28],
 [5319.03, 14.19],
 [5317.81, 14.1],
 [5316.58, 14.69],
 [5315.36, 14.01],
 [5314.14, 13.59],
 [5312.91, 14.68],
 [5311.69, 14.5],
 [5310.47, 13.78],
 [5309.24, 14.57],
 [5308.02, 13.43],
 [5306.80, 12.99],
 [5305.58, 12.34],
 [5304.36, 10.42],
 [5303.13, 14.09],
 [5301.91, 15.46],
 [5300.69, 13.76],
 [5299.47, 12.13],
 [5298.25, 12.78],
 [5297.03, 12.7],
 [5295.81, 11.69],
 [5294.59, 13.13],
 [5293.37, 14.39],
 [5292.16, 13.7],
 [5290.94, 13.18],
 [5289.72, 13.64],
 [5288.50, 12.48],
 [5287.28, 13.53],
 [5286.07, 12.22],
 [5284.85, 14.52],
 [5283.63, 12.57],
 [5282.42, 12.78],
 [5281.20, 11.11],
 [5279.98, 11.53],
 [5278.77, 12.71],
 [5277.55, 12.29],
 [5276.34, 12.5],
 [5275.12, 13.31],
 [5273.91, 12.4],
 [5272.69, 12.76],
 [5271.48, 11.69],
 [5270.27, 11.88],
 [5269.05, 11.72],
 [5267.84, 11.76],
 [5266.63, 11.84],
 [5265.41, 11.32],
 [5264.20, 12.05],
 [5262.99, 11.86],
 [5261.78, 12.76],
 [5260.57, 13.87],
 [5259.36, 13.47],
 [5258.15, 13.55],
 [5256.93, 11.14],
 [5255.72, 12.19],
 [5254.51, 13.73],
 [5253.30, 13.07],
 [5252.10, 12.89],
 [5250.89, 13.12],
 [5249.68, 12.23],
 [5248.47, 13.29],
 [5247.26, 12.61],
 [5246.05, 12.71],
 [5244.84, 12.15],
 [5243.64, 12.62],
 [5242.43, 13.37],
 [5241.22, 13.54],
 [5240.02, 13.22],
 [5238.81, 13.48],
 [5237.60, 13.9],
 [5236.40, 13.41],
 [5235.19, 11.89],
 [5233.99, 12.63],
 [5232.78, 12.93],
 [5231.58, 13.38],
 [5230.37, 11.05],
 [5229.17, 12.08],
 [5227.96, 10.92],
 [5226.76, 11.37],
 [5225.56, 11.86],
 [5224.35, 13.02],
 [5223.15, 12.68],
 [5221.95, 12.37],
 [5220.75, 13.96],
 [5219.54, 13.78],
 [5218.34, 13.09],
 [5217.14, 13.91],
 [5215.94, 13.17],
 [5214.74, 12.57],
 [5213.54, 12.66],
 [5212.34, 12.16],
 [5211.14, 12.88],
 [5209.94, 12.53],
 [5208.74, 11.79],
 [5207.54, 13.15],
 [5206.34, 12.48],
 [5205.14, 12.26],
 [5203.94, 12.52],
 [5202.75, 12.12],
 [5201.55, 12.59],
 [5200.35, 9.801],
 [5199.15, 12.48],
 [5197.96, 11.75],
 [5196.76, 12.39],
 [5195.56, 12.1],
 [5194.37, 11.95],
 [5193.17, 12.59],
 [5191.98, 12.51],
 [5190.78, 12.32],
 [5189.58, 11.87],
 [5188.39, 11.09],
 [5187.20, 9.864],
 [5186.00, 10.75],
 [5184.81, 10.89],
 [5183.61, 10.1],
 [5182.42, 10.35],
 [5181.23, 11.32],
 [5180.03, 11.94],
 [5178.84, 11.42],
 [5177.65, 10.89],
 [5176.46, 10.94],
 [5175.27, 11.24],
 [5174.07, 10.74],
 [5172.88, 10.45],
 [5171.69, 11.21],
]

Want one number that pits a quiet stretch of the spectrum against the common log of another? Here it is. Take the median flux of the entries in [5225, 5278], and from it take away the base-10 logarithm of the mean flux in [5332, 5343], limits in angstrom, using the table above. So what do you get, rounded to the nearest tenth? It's 11.5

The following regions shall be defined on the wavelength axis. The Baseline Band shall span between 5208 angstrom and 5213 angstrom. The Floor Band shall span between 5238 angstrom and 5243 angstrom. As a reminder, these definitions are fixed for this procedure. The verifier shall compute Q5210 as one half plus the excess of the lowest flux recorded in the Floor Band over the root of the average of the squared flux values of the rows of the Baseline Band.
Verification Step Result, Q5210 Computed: 1.4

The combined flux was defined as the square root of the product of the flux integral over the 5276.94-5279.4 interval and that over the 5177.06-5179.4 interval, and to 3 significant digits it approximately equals 28.4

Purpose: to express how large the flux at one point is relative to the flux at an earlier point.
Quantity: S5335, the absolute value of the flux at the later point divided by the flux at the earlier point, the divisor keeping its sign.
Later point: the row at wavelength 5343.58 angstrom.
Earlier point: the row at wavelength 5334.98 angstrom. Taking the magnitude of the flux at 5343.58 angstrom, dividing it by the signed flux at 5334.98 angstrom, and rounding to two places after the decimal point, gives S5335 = 0.94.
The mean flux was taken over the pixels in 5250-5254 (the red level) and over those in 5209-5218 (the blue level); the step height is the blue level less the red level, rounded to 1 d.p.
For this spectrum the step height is -0.2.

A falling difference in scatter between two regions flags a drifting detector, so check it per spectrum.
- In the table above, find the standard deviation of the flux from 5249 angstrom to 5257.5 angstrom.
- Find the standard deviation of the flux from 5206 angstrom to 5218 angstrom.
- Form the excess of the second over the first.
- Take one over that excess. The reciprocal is -4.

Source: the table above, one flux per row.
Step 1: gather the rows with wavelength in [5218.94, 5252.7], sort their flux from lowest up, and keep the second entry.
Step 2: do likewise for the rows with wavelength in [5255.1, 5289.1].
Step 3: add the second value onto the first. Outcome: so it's 22.2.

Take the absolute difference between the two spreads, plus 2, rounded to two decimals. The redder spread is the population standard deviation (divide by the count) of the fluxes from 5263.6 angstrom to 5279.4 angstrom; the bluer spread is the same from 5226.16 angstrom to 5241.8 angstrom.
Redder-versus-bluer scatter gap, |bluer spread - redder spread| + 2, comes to 2.46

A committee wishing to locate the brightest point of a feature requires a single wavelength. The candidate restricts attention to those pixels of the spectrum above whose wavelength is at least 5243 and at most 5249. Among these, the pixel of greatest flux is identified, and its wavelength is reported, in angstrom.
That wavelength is 5248.47 angstrom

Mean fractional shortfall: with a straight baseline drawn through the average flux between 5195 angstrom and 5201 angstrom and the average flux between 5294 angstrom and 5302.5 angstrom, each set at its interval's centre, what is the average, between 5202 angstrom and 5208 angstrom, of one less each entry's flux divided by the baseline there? -0.059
